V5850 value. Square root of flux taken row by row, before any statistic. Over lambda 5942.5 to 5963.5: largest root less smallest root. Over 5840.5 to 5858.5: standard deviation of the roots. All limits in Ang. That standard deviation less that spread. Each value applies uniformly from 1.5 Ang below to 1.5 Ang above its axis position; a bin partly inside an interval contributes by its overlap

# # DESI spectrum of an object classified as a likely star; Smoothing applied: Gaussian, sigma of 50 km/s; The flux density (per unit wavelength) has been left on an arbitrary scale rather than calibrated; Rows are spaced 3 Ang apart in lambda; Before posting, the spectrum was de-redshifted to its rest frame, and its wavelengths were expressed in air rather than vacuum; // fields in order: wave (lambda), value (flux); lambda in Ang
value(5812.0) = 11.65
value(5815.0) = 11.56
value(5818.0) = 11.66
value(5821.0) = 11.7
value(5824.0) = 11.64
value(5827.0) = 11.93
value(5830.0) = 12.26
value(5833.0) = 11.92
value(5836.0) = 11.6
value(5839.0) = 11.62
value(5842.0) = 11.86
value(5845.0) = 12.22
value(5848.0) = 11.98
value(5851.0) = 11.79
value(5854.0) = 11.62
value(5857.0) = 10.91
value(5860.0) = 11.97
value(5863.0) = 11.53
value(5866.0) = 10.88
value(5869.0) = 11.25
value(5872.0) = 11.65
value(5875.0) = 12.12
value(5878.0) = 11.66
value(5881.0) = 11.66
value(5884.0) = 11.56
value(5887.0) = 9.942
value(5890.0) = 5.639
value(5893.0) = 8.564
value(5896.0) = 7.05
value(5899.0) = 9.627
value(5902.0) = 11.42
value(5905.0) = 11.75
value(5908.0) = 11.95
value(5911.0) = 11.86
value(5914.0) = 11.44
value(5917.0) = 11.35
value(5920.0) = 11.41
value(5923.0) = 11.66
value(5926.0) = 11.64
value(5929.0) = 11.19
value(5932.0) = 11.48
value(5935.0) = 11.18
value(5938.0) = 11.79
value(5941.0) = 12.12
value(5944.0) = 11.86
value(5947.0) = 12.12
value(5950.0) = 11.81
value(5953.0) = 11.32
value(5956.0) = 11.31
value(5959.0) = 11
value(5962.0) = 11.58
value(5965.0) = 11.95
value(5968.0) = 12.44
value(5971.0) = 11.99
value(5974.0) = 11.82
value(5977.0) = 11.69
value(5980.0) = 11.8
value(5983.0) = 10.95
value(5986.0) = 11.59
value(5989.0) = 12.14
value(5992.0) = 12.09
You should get -0.10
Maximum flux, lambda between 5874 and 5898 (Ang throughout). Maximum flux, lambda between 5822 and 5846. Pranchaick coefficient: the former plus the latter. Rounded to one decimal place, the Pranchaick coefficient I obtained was 24.4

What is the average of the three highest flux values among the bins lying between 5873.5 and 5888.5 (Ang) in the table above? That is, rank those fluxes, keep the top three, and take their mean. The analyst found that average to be 11.81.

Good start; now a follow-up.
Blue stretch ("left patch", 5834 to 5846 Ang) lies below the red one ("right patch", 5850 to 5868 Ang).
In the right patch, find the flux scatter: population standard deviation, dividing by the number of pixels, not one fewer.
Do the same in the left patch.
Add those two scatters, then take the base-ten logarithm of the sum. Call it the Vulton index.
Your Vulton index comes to -0.18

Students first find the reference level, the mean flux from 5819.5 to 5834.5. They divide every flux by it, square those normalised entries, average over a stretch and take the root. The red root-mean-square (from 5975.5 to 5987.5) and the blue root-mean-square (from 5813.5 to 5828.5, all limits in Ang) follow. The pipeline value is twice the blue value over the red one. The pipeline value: 2.03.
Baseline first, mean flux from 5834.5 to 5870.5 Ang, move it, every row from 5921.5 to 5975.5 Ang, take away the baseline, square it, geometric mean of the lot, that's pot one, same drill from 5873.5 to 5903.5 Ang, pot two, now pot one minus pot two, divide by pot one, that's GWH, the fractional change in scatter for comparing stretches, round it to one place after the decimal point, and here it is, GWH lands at -5.1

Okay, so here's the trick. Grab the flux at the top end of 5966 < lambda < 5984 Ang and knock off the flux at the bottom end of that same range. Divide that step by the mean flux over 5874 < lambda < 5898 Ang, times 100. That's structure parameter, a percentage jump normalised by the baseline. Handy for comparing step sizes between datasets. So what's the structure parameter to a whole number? -15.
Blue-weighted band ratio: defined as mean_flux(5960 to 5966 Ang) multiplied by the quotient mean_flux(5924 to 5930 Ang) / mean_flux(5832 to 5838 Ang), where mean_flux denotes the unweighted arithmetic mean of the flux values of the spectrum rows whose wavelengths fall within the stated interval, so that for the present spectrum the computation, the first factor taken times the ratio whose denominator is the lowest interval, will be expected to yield 11.4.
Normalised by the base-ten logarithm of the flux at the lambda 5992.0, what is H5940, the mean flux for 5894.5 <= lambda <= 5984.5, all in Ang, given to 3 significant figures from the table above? 10.5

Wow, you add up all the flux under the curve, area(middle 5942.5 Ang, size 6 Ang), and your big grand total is 72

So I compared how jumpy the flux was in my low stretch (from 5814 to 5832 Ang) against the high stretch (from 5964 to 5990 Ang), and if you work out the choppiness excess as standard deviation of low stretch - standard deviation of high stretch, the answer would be -0.2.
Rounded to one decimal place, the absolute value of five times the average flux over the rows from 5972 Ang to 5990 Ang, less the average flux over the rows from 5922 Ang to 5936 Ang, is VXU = 46.9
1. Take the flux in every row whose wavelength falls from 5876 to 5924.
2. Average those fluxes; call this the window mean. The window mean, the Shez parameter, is 10.5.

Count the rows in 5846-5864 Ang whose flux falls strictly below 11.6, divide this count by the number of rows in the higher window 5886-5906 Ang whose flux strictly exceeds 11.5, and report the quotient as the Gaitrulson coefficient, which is 2.0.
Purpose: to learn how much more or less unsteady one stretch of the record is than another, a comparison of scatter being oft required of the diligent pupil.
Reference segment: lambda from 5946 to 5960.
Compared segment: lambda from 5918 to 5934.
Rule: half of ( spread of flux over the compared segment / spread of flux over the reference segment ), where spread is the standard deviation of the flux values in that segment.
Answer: 0.21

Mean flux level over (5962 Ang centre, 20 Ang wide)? 11.66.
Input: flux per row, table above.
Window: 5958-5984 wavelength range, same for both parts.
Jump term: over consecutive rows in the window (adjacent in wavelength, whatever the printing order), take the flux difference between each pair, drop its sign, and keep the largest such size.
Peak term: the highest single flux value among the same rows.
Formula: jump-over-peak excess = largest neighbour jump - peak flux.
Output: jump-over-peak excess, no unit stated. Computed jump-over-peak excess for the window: -11.6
